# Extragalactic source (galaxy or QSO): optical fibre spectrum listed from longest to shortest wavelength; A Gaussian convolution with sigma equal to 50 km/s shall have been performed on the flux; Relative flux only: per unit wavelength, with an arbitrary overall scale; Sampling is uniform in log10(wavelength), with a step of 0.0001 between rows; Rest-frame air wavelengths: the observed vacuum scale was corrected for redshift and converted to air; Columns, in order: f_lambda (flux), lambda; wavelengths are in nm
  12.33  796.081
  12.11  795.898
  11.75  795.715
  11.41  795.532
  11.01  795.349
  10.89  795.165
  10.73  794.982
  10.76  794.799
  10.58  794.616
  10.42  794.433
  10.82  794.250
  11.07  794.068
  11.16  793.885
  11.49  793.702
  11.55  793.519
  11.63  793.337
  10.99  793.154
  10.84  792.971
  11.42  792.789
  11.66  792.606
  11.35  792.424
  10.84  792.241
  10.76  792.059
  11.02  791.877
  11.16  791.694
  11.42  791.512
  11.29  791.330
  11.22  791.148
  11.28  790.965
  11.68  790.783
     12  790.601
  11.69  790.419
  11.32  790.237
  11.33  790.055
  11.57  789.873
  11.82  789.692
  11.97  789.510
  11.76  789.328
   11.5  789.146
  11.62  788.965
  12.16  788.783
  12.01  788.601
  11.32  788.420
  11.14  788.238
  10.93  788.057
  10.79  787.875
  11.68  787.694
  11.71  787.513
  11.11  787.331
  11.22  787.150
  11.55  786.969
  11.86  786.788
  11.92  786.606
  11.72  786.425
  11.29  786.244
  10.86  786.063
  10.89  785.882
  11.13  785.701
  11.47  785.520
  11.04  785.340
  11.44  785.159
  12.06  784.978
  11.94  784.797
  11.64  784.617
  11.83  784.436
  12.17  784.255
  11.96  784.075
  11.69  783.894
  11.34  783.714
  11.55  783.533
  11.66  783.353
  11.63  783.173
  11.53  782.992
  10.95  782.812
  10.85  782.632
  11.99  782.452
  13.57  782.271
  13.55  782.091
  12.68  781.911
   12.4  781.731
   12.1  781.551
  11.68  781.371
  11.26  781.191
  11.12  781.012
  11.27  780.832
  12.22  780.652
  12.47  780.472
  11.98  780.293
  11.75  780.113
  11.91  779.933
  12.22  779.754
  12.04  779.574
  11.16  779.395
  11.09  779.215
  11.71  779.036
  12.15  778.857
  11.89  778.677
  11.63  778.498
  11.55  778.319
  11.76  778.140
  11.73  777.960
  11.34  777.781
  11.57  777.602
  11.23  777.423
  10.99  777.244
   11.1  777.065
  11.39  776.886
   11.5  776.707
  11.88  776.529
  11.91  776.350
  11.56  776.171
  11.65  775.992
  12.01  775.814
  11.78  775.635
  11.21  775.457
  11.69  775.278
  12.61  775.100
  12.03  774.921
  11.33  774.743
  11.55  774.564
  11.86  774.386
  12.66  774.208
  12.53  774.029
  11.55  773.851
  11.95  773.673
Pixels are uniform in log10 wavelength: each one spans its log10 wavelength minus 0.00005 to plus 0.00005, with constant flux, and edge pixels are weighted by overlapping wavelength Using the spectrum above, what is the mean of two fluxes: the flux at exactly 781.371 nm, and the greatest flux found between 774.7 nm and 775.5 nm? 12.1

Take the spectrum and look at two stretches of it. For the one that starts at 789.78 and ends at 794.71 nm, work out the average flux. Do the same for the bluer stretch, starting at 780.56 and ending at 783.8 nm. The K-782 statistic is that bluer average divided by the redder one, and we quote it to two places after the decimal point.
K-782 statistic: 1.05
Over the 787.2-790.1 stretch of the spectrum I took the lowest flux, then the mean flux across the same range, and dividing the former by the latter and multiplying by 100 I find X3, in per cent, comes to 93.6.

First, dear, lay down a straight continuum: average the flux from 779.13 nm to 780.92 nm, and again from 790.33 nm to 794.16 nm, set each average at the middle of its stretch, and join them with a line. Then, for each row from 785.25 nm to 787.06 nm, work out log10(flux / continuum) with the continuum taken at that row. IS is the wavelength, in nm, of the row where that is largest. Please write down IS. 786.606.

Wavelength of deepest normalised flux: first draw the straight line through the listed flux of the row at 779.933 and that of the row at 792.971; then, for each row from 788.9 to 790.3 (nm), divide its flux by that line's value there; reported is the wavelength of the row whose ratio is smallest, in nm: 790.055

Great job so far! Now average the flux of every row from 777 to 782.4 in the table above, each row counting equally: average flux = 11.8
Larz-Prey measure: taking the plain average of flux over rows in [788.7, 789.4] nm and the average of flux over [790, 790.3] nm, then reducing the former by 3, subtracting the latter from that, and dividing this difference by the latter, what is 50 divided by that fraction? -221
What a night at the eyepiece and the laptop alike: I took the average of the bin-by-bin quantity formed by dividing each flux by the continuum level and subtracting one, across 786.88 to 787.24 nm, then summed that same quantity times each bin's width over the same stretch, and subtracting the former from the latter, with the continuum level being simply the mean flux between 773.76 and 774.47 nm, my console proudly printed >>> 0.040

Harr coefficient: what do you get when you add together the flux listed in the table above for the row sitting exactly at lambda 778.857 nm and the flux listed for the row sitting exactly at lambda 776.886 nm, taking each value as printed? 23.5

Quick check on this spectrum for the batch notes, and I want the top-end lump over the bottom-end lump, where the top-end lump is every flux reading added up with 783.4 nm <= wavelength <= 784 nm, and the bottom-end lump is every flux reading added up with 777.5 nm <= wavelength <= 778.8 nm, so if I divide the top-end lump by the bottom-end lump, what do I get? 0.42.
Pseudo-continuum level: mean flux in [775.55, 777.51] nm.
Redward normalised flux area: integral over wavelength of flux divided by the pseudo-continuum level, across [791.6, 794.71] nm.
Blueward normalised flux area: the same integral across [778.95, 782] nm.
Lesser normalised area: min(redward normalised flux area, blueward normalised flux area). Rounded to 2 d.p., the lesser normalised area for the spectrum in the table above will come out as 2.99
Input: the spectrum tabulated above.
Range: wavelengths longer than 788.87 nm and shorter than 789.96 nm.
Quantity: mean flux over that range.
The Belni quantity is 11.71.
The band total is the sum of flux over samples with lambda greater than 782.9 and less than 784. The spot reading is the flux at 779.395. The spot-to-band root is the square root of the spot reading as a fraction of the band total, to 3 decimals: 0.401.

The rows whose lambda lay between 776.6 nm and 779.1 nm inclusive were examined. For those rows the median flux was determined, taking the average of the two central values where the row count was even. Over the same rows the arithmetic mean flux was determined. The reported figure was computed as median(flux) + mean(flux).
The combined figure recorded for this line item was 23.1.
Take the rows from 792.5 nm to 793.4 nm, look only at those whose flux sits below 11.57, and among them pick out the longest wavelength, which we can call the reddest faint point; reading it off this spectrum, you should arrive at 793.154 nm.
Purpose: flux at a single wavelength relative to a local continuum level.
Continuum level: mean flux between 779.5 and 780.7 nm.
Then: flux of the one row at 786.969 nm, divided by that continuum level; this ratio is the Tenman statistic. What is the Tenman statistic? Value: 0.96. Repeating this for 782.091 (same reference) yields 1.12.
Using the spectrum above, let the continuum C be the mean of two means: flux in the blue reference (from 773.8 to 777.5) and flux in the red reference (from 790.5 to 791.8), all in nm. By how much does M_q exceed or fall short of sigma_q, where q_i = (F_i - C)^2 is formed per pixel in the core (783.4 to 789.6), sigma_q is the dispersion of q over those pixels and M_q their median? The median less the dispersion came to -0.06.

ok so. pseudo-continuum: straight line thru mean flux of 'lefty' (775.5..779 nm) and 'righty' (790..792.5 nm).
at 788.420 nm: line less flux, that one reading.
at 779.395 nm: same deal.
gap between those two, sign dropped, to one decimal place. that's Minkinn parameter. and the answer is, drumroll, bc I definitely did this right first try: 0.4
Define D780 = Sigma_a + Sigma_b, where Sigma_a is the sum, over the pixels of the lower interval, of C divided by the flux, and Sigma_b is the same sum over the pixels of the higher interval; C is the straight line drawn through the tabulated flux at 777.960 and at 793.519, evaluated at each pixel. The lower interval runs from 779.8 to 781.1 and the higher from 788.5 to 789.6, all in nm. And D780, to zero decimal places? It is 13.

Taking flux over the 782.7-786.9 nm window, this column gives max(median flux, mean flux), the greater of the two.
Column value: 11.6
